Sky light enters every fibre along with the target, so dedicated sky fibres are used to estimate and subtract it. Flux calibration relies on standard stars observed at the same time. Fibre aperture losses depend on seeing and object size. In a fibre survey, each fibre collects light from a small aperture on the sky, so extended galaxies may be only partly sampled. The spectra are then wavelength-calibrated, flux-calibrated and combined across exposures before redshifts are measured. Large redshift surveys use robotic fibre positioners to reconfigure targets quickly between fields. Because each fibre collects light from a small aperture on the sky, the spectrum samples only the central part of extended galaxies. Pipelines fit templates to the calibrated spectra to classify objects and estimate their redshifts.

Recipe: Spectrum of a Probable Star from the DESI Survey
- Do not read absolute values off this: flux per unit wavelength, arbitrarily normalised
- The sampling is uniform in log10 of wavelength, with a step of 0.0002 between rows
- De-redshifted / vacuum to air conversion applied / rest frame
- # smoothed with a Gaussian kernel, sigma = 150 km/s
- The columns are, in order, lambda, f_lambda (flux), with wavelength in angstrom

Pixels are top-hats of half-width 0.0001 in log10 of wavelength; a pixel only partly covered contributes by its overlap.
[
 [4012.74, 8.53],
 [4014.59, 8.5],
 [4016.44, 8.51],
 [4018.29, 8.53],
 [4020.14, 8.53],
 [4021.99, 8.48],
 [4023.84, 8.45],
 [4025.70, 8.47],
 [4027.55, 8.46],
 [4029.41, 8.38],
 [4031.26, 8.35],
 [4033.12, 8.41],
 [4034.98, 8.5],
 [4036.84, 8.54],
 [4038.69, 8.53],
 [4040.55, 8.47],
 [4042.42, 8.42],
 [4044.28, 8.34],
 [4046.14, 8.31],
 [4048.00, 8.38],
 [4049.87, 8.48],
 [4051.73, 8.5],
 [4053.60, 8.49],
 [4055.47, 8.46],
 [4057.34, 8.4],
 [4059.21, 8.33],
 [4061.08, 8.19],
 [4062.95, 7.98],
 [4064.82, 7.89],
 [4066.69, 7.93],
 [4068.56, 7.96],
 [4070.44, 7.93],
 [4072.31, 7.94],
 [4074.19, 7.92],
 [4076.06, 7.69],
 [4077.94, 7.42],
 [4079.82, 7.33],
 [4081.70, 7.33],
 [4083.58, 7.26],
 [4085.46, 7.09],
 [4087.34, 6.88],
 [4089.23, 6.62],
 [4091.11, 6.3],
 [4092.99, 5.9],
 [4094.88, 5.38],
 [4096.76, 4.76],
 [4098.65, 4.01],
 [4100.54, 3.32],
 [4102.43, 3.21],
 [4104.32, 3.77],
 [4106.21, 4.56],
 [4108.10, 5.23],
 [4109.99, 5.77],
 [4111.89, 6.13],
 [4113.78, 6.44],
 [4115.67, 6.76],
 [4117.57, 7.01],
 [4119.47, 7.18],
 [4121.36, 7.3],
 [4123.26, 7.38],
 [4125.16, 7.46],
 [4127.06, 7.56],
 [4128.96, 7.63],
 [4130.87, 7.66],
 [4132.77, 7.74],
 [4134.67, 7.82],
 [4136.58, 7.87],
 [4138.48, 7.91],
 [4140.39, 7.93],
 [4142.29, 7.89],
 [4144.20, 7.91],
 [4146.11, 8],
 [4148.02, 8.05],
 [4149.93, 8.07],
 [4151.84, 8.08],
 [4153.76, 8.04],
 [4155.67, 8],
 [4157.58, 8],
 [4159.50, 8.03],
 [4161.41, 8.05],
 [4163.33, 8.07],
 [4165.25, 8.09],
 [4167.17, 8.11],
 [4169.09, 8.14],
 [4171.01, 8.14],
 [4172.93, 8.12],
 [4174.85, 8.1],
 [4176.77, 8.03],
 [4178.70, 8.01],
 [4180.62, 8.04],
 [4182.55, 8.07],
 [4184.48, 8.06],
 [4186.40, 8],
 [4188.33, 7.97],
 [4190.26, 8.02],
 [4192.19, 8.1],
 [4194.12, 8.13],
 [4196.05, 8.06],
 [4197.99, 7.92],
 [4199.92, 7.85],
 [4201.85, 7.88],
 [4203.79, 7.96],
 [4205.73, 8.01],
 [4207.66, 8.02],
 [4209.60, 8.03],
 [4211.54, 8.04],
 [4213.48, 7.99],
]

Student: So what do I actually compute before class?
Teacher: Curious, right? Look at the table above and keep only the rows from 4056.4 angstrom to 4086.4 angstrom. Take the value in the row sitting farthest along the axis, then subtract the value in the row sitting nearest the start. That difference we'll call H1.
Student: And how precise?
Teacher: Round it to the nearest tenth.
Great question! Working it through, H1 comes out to -1.3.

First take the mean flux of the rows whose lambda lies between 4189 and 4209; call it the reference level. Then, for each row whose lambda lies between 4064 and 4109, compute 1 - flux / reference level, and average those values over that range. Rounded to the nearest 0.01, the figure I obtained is 0.21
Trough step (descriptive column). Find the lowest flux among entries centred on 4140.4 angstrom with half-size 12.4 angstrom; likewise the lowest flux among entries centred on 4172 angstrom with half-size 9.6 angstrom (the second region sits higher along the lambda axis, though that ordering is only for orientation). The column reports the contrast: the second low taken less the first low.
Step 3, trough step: 0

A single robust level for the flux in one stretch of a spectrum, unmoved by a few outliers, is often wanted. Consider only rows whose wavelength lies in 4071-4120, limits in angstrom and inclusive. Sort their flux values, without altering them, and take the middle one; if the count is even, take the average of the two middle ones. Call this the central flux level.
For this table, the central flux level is 6.53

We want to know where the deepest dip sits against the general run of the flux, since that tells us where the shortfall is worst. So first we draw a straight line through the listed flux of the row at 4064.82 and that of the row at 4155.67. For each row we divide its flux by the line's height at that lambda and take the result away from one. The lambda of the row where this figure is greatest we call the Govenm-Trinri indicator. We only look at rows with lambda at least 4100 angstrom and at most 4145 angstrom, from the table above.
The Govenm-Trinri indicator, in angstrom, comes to 4102.43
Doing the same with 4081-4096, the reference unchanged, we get 4094.88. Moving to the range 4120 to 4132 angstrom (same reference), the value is 4121.36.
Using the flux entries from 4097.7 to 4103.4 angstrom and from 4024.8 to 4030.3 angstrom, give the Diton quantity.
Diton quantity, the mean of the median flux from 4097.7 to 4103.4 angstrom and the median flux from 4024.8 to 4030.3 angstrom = 5.9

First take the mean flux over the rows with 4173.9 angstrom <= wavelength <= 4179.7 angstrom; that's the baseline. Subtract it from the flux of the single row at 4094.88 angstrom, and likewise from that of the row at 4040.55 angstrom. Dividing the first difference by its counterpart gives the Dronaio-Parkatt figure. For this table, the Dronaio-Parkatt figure -6.3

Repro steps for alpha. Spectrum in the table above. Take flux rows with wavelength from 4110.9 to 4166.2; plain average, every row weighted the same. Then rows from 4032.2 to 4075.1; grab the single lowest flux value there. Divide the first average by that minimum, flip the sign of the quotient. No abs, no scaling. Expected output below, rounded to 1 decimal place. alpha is -1.0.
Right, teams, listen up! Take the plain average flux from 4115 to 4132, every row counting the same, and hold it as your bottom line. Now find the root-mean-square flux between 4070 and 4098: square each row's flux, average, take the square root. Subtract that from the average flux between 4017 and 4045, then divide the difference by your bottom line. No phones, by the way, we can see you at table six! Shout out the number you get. 0.20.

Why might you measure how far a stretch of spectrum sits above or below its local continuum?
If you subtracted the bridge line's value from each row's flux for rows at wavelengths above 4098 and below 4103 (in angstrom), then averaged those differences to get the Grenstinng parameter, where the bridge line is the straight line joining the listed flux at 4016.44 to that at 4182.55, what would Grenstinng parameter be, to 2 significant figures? -4.8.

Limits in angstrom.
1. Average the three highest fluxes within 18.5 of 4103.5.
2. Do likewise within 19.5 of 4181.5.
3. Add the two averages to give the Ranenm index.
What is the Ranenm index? 15.3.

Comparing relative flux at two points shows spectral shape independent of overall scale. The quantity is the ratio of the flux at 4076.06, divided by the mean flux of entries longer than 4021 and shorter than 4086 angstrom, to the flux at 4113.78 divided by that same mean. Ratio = 1.19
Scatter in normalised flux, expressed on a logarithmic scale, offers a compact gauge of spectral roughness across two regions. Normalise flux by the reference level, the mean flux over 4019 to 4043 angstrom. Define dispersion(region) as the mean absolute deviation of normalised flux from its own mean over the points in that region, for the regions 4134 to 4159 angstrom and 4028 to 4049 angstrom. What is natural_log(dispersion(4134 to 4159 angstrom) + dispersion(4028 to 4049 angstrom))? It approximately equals -4.1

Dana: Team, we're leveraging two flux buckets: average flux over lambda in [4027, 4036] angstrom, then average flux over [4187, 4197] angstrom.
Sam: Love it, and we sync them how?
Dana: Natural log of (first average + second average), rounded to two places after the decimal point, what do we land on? 2.80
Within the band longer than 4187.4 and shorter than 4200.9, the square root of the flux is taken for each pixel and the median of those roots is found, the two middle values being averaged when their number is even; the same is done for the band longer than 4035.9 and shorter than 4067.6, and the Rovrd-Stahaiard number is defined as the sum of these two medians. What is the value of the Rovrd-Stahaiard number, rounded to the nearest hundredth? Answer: 5.73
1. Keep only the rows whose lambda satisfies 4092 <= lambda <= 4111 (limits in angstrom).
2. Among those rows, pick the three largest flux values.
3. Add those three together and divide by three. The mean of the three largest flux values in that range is 5.68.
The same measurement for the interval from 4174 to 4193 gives 8.09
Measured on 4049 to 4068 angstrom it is 8.49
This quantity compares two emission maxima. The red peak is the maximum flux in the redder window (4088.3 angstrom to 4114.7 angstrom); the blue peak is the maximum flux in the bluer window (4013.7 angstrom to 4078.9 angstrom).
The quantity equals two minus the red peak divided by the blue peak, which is 1.22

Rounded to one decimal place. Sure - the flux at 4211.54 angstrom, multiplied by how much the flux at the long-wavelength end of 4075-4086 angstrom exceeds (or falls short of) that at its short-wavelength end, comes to -4.8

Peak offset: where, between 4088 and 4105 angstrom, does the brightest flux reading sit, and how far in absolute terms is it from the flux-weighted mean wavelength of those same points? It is 6.4 angstrom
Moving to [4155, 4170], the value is 6.7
